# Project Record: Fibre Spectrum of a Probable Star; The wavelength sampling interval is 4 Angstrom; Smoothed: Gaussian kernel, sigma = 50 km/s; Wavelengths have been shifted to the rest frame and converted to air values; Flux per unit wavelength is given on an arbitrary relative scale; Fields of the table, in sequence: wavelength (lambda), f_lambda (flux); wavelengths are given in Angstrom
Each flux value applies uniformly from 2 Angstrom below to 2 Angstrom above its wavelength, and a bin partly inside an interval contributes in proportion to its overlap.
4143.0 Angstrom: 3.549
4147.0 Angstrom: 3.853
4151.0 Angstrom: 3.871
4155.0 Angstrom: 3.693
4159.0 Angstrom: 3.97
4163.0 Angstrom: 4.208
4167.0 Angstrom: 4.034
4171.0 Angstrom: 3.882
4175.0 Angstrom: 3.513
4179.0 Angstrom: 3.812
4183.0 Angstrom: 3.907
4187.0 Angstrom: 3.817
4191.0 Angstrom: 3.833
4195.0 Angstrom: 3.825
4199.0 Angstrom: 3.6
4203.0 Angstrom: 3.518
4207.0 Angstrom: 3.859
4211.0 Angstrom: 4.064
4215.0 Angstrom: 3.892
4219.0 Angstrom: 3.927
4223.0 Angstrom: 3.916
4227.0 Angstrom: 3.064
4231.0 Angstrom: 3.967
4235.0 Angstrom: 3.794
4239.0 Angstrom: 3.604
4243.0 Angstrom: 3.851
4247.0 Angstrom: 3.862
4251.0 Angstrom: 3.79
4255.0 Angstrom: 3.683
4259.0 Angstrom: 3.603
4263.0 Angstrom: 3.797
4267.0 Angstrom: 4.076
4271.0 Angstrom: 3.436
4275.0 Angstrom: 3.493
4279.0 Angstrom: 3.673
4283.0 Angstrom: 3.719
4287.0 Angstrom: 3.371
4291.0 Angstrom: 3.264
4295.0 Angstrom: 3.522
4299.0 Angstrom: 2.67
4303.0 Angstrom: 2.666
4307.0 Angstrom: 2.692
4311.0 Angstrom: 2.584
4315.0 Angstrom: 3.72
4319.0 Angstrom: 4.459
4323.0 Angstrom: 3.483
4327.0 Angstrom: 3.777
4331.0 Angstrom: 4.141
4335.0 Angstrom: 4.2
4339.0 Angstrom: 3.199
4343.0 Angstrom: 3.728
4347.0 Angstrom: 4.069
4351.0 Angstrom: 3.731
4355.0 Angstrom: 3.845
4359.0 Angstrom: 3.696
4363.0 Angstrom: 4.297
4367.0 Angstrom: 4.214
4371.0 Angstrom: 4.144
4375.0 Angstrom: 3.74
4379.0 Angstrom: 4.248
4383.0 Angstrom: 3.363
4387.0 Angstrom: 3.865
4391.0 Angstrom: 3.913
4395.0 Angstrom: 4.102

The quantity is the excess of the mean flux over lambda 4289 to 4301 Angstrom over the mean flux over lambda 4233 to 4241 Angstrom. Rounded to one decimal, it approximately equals -0.5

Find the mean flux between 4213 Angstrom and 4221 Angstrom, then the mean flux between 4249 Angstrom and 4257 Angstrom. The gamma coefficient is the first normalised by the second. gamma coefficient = 1.05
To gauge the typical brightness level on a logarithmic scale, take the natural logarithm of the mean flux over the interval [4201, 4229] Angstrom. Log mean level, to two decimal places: 1.32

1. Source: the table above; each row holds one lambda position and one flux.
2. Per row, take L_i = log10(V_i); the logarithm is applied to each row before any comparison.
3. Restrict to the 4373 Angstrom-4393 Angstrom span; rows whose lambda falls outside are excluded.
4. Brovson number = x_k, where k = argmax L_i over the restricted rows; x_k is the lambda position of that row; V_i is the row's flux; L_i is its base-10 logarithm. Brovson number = 4379.0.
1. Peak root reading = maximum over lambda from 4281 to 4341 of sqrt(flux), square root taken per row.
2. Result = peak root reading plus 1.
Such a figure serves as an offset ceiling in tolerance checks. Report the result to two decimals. 3.11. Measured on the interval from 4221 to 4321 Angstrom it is 3.11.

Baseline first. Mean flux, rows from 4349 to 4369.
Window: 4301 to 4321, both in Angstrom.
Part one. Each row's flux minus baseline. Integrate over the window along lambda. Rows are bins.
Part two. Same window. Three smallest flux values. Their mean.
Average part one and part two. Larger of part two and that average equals 2.65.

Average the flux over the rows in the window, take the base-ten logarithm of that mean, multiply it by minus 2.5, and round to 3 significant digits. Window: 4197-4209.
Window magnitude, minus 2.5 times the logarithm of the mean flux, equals -1.41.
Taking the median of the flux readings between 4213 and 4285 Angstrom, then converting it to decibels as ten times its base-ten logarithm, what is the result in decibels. 5.79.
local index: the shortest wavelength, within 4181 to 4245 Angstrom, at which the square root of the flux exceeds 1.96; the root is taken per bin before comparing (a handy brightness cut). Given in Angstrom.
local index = 4183.0 Angstrom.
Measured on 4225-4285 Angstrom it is 4231.0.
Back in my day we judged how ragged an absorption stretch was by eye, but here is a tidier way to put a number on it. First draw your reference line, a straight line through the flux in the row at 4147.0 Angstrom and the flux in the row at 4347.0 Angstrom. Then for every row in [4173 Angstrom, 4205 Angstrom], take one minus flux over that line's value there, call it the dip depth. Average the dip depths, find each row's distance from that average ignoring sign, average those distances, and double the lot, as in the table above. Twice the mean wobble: 0.072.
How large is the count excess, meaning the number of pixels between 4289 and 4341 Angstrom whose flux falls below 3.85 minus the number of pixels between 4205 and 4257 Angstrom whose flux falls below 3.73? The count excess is 7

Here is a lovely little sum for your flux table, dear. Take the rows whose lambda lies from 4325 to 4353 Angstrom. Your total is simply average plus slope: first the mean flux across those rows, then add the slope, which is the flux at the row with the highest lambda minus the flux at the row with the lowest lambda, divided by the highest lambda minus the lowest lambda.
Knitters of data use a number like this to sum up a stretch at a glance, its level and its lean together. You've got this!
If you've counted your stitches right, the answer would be 3.83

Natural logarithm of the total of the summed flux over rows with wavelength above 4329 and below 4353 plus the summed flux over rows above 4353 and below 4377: 3.85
